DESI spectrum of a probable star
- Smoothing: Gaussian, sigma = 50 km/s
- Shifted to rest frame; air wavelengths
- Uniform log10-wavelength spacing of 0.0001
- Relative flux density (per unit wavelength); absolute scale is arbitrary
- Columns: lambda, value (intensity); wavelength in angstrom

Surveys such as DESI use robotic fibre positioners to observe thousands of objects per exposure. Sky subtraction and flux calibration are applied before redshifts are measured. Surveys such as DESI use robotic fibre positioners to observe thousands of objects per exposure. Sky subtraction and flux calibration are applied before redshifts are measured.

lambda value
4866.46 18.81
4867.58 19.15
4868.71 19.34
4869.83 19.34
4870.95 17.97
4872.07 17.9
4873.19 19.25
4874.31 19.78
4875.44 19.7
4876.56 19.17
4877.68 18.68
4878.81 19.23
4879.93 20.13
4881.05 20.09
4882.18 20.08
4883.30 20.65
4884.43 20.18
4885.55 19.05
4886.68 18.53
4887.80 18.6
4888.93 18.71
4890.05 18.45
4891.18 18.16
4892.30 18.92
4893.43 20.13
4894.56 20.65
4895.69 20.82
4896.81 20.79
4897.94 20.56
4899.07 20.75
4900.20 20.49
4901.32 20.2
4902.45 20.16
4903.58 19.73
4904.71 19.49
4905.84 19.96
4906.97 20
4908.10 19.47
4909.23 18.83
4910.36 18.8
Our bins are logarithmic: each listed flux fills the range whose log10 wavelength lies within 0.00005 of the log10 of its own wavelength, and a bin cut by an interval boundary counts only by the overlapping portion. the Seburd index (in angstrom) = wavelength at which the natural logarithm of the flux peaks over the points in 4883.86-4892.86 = 4884.43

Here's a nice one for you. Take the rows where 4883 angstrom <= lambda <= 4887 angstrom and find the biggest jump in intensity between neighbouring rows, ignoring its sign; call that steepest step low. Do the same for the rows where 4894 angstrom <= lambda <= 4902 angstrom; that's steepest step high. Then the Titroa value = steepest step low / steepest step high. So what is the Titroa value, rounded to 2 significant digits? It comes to 3.9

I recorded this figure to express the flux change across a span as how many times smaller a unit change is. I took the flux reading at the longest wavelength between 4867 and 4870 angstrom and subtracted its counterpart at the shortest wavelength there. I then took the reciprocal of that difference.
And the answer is 5.3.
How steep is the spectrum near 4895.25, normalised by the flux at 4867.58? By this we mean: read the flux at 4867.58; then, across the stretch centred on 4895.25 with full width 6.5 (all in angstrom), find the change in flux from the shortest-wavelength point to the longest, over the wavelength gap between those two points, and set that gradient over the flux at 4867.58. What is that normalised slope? 0.015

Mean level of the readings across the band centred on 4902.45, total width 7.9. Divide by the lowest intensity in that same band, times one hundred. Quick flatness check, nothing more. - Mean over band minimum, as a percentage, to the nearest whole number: 103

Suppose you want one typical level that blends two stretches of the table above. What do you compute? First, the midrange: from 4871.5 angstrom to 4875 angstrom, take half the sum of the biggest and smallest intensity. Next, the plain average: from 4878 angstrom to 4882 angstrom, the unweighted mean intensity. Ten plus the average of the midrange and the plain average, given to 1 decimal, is 29.3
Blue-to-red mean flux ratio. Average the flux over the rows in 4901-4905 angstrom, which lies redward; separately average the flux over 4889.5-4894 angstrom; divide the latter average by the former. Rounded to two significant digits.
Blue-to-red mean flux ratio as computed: 0.95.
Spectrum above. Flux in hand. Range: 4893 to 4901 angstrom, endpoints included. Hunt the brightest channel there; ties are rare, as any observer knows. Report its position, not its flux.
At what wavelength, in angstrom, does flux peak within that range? 4895.69 angstrom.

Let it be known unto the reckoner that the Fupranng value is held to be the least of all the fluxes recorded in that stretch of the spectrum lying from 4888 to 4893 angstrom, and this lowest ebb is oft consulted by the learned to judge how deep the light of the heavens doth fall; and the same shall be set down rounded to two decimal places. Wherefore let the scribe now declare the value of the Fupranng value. 18.16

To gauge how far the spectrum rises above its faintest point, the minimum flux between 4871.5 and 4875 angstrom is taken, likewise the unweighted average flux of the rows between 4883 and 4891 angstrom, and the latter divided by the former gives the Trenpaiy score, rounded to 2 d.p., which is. 1.07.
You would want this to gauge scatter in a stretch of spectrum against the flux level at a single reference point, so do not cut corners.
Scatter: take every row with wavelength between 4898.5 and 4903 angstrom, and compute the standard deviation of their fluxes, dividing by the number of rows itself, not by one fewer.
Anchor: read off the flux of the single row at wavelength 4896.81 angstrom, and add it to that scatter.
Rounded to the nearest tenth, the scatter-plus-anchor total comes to 21.0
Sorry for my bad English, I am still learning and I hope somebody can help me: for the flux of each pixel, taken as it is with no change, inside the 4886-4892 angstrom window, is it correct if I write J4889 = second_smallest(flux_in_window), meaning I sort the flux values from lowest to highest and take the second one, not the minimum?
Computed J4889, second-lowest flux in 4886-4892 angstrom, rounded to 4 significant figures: 18.45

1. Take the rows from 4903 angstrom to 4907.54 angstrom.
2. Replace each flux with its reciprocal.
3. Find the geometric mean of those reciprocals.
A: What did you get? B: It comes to 0.0505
